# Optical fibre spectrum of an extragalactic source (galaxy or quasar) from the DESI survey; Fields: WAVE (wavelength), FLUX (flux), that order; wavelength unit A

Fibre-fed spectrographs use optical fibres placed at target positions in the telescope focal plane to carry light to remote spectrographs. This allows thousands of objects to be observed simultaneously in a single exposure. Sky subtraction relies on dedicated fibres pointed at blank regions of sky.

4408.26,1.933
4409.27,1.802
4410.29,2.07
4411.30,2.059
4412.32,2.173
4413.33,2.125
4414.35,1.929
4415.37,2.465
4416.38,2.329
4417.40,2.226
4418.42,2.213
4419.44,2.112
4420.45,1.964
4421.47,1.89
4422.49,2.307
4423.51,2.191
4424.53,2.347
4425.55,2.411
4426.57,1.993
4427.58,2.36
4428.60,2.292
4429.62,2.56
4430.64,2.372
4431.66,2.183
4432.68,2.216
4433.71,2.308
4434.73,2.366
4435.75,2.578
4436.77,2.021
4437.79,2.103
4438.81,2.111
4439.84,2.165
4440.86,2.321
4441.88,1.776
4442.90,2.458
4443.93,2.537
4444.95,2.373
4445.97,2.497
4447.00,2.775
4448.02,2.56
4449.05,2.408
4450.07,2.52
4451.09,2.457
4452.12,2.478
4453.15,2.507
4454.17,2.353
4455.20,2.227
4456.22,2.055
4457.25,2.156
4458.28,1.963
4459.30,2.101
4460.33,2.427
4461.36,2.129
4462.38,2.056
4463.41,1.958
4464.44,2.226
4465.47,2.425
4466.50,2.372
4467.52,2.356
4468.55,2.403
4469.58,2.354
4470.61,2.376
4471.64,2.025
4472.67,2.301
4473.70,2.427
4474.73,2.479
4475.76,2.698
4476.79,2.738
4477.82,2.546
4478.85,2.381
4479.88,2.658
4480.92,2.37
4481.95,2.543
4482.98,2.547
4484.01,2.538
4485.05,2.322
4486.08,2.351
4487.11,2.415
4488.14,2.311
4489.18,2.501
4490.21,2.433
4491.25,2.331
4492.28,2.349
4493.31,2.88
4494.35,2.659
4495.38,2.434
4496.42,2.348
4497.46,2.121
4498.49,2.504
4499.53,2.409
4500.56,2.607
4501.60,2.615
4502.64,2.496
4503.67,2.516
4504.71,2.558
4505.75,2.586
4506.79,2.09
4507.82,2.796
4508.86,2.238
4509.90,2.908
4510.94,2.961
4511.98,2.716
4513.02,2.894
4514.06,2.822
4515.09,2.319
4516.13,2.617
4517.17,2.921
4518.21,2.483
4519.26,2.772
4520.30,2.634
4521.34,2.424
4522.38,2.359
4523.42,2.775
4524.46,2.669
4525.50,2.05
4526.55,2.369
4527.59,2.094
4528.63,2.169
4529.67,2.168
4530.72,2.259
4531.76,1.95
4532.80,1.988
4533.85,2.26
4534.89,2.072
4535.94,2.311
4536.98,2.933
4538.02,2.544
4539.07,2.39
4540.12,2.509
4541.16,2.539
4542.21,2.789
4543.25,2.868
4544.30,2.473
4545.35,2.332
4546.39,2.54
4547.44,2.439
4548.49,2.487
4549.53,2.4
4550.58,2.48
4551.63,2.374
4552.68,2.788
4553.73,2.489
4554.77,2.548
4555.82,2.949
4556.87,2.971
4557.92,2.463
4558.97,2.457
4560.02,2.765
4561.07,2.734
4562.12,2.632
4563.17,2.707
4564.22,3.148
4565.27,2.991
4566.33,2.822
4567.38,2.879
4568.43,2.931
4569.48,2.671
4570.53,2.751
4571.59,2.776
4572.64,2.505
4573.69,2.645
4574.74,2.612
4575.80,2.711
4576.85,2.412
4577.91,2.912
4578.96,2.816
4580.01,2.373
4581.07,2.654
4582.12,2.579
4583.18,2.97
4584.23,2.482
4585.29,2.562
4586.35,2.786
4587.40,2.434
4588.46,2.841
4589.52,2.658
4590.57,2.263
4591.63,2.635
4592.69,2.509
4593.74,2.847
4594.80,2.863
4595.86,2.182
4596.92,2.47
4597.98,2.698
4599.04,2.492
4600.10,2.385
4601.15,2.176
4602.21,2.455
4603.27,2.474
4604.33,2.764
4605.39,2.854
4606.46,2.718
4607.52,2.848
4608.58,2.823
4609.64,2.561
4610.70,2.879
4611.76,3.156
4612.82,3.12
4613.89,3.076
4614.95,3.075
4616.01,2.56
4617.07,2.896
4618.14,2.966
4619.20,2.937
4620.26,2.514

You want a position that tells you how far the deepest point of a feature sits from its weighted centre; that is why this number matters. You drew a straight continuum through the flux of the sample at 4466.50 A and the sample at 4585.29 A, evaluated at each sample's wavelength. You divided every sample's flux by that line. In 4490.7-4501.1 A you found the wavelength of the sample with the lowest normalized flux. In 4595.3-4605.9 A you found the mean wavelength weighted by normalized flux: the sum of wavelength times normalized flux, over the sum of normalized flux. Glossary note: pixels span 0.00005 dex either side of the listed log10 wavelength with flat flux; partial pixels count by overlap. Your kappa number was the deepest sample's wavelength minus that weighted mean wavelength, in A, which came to -103.3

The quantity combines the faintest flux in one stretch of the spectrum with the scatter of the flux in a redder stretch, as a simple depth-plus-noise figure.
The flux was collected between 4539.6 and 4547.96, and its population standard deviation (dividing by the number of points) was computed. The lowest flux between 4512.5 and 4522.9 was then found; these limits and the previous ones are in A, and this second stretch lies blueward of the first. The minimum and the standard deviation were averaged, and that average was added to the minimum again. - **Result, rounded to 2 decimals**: 3.56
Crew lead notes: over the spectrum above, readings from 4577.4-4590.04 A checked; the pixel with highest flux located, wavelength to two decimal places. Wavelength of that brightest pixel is 4583.18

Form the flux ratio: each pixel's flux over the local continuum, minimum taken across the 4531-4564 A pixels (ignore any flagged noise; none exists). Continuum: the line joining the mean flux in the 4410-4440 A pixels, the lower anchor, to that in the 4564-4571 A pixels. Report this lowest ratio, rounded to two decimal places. 0.72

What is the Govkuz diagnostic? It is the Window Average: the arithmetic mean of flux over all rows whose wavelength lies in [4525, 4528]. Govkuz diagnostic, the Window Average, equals 2.2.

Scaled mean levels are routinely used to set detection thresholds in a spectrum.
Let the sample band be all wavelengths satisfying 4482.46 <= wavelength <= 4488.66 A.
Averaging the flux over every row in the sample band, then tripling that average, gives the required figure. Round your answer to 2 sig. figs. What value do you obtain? 7.2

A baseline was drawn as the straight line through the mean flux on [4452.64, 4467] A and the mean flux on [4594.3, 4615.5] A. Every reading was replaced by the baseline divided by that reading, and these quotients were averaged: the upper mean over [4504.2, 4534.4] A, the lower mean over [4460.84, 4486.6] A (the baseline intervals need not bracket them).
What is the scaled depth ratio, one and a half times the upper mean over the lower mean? 1.56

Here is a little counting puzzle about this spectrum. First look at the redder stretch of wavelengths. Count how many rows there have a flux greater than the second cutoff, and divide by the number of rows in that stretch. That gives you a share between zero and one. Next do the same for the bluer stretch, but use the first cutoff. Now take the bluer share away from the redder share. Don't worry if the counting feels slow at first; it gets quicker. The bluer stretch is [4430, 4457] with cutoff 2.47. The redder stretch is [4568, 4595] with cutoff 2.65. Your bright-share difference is 0.23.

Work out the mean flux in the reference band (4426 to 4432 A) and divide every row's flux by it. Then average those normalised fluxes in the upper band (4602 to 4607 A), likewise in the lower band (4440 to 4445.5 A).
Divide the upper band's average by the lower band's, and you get 1.16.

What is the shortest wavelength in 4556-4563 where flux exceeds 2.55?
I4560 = 4556.87 A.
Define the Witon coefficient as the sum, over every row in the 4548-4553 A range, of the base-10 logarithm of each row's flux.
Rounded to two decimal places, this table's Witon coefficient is 1.99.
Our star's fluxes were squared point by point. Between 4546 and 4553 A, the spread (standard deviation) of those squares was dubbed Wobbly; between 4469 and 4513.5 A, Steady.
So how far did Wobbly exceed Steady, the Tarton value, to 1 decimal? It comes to -0.4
